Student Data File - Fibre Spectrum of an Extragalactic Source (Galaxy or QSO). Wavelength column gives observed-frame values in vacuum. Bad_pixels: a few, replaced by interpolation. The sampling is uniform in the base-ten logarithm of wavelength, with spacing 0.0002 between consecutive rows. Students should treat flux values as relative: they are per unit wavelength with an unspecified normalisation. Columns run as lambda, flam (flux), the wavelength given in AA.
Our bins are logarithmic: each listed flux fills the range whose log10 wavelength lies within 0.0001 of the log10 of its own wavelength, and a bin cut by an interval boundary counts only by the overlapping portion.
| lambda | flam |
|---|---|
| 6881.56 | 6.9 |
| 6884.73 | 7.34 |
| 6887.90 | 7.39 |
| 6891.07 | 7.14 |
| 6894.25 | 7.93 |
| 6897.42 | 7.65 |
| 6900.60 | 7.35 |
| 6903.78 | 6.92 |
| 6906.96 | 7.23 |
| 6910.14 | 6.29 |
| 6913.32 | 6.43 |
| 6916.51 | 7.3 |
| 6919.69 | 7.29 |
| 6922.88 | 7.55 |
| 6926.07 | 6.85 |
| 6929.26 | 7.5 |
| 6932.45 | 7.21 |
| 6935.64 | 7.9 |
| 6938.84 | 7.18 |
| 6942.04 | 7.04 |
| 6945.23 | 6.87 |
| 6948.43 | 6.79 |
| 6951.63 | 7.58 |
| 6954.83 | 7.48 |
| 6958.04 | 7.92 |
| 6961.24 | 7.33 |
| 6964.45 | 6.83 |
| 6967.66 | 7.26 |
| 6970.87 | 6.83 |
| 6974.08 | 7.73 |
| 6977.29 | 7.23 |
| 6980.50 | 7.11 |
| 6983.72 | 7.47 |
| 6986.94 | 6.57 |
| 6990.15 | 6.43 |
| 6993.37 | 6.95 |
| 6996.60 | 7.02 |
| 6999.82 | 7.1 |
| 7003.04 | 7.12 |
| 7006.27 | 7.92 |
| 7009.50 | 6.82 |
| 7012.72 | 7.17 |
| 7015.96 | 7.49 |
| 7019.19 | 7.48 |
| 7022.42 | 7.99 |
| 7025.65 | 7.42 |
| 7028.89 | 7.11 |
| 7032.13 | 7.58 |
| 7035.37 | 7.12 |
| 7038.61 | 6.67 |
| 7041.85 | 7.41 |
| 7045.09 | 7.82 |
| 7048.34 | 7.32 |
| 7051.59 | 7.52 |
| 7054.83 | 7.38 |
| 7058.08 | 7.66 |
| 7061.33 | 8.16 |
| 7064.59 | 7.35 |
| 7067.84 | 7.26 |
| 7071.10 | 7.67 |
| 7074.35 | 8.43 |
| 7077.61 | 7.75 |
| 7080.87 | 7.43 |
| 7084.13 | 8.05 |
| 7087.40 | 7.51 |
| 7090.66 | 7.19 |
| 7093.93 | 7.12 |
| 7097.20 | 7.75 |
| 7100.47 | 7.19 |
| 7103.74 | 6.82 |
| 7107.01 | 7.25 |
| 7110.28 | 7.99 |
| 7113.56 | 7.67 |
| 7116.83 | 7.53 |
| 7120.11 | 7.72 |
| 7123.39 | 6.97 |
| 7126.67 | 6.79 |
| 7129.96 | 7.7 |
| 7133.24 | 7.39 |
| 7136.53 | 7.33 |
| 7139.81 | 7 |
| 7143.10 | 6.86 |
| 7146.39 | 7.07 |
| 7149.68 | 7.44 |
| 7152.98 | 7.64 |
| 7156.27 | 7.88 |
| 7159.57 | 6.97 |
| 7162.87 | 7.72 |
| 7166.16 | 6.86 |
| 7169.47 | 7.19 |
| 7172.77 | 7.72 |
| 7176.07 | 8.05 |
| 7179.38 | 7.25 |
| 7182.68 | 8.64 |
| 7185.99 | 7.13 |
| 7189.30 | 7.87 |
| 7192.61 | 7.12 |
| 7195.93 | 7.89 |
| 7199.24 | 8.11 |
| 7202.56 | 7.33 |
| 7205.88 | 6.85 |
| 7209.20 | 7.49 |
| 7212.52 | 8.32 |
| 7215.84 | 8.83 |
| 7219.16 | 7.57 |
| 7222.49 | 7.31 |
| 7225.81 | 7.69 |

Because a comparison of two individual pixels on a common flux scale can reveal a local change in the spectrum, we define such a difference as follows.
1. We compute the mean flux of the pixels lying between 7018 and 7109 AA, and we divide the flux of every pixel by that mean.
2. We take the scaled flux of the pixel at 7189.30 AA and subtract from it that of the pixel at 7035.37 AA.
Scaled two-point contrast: 0.10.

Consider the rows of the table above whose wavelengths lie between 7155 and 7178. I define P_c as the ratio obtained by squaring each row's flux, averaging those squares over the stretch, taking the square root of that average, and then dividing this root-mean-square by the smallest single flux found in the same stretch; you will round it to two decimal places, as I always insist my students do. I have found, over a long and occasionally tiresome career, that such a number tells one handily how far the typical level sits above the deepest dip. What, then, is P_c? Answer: 1.09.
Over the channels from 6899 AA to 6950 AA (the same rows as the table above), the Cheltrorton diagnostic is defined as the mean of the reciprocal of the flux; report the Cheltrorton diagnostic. 0.141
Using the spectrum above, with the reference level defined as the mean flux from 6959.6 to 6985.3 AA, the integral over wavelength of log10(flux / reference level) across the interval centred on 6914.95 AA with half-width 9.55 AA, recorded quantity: -0.3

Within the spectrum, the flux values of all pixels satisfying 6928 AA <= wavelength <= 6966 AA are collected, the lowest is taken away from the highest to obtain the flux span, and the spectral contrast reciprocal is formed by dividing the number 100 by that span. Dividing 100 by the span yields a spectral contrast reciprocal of 88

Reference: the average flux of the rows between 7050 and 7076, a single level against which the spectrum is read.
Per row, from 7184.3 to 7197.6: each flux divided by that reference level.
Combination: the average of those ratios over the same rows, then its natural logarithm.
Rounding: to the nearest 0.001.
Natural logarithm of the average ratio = -0.023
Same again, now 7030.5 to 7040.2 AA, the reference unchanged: -0.075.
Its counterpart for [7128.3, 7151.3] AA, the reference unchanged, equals -0.057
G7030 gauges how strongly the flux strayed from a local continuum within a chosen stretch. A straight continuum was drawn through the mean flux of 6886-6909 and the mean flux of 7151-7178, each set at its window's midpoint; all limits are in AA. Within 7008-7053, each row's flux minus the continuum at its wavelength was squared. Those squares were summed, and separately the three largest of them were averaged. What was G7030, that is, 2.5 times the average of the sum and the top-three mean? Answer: 2.7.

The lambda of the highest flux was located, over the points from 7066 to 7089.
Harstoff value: 7074.35 AA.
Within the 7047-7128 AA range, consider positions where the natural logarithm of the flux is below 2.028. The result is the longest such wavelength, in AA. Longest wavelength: 7126.67 AA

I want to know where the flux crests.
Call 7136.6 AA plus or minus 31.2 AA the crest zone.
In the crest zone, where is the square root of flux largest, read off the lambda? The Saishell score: 7110.28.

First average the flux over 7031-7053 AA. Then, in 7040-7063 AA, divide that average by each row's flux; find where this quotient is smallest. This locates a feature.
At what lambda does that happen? 7061.33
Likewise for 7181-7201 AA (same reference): 7182.68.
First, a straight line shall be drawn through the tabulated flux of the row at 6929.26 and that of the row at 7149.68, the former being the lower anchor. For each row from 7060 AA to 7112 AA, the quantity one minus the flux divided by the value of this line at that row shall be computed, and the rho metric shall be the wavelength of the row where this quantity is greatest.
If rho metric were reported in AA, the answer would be 7103.74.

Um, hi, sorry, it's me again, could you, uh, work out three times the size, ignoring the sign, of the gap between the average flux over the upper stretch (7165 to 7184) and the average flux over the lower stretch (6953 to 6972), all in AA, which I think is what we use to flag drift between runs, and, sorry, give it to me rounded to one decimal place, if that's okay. 1.0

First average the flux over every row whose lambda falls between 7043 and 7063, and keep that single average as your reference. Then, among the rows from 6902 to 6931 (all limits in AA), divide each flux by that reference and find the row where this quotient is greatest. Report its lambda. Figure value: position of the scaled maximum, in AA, 6922.88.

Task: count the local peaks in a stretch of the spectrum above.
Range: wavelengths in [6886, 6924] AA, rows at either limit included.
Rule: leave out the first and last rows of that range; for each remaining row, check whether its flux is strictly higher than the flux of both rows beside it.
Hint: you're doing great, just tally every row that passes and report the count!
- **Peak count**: 3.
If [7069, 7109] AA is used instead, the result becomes 3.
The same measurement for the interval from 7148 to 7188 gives 4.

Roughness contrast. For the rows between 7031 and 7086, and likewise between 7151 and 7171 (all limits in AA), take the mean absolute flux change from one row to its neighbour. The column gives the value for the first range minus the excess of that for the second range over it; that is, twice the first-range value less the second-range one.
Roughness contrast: 0.3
